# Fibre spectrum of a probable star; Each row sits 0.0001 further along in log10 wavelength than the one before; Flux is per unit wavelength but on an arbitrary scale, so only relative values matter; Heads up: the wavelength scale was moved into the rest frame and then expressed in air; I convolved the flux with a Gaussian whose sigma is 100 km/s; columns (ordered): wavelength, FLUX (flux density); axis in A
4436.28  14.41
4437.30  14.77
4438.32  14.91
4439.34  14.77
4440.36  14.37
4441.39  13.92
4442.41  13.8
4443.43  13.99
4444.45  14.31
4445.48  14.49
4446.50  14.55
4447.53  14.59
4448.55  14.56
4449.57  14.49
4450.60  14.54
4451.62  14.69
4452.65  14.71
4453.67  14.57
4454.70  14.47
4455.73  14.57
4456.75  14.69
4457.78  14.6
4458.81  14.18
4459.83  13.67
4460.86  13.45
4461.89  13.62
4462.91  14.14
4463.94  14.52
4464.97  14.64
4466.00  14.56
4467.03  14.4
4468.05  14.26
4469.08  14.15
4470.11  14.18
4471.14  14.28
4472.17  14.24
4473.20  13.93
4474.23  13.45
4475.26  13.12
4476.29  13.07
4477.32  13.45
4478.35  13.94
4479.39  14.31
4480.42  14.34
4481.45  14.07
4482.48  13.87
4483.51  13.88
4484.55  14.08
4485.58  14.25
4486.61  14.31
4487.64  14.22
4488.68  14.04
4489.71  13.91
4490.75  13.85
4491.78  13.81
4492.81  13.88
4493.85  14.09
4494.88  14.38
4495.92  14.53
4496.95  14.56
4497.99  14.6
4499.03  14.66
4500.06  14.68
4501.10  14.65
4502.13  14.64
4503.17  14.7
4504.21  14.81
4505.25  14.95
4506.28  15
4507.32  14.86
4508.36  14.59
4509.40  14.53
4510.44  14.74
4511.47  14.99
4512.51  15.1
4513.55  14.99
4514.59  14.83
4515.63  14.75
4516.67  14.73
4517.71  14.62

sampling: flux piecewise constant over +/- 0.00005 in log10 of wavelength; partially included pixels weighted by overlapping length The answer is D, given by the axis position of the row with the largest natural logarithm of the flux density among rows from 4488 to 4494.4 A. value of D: 4493.85 A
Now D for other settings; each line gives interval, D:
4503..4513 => 4512.51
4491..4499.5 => 4499.03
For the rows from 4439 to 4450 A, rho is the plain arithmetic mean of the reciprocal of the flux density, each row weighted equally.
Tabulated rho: 0.0697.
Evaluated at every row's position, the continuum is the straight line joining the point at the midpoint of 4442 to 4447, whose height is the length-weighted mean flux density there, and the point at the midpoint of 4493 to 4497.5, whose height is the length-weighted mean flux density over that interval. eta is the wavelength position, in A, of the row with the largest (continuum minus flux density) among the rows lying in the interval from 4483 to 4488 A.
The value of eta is 4483.51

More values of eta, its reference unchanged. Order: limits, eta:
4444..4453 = 4444.45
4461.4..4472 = 4461.89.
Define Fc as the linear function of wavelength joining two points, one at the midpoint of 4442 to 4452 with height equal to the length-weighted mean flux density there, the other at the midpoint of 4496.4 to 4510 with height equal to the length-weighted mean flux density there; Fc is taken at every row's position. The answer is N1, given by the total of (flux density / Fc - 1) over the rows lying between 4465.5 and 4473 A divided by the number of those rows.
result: -0.016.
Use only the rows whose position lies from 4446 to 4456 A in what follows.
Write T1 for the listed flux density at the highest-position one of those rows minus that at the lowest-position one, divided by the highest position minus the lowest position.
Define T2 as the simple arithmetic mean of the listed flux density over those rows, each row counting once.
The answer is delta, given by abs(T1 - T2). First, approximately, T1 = 0.002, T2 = 14.6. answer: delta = 14.6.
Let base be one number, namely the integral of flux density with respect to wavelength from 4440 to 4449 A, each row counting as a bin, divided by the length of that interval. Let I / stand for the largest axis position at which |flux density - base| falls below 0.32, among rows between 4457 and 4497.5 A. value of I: 4496.95 A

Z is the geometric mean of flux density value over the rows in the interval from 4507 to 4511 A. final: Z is 14.7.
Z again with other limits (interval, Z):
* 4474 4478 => 13.3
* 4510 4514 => 15.0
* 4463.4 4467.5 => 14.5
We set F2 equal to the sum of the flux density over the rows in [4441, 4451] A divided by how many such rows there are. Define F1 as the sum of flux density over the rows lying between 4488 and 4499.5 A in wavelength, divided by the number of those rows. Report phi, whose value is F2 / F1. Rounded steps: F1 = 14.2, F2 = 14.32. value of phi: 1.01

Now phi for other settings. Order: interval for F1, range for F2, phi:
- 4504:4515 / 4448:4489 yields 0.95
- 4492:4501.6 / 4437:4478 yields 0.99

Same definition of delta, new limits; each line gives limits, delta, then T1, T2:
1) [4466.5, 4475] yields 14.2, -0.132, 14.1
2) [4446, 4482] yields 14.2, -0.014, 14.2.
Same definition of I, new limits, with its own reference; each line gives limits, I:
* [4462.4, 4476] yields 4472.17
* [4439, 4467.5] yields 4467.03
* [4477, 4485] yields 4484.55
